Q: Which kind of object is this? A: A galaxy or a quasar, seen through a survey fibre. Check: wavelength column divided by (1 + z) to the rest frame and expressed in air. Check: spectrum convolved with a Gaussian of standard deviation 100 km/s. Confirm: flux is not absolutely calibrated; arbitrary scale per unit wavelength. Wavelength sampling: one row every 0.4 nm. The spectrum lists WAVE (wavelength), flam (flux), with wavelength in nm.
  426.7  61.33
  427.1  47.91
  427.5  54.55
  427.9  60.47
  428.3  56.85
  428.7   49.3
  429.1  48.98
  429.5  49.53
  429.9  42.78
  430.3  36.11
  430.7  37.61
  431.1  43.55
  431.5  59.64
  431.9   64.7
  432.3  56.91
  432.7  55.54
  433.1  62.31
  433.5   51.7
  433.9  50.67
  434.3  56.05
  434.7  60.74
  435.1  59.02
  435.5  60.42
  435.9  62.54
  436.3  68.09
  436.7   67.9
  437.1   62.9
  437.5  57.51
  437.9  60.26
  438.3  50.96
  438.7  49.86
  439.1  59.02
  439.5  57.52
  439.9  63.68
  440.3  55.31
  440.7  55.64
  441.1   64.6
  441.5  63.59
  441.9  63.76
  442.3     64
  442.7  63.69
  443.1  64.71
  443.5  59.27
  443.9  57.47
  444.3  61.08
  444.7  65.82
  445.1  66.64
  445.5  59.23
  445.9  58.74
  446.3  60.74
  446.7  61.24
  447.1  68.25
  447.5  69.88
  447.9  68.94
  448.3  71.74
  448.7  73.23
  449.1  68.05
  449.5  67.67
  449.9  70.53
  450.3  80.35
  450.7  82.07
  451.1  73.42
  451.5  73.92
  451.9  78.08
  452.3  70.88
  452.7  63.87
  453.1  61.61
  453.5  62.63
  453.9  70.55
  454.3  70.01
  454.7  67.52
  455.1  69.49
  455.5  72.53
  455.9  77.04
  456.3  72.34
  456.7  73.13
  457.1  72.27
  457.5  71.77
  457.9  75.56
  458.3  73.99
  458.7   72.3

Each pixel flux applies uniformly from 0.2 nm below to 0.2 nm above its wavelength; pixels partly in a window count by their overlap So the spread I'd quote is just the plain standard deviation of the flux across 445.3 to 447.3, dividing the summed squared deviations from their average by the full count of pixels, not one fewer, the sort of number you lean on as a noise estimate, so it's 3.4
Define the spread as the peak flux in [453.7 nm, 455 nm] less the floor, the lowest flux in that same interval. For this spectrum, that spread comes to 3.0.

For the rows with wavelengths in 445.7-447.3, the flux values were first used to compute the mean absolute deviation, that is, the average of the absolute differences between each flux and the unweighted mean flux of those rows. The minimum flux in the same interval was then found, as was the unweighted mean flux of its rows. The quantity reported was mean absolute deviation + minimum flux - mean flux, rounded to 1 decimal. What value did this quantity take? -0.5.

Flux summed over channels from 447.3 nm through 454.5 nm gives 1277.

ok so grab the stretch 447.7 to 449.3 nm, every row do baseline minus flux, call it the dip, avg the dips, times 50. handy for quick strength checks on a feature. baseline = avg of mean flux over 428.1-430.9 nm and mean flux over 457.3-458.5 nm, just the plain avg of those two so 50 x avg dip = -533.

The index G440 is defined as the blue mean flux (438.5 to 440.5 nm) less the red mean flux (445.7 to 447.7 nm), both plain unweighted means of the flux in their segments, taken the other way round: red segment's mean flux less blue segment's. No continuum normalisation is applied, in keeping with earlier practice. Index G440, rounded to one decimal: 6.7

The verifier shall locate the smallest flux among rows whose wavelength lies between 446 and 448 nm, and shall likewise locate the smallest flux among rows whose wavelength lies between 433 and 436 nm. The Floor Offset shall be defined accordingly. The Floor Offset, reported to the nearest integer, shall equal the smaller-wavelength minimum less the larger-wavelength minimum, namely -10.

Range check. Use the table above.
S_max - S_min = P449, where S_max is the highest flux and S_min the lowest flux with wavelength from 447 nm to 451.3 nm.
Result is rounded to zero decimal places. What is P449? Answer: 14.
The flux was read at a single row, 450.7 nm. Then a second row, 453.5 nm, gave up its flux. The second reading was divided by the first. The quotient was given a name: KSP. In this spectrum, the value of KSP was 0.8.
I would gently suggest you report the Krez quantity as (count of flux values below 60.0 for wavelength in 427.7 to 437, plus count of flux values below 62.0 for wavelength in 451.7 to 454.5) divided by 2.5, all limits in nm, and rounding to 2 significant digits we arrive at 6.4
